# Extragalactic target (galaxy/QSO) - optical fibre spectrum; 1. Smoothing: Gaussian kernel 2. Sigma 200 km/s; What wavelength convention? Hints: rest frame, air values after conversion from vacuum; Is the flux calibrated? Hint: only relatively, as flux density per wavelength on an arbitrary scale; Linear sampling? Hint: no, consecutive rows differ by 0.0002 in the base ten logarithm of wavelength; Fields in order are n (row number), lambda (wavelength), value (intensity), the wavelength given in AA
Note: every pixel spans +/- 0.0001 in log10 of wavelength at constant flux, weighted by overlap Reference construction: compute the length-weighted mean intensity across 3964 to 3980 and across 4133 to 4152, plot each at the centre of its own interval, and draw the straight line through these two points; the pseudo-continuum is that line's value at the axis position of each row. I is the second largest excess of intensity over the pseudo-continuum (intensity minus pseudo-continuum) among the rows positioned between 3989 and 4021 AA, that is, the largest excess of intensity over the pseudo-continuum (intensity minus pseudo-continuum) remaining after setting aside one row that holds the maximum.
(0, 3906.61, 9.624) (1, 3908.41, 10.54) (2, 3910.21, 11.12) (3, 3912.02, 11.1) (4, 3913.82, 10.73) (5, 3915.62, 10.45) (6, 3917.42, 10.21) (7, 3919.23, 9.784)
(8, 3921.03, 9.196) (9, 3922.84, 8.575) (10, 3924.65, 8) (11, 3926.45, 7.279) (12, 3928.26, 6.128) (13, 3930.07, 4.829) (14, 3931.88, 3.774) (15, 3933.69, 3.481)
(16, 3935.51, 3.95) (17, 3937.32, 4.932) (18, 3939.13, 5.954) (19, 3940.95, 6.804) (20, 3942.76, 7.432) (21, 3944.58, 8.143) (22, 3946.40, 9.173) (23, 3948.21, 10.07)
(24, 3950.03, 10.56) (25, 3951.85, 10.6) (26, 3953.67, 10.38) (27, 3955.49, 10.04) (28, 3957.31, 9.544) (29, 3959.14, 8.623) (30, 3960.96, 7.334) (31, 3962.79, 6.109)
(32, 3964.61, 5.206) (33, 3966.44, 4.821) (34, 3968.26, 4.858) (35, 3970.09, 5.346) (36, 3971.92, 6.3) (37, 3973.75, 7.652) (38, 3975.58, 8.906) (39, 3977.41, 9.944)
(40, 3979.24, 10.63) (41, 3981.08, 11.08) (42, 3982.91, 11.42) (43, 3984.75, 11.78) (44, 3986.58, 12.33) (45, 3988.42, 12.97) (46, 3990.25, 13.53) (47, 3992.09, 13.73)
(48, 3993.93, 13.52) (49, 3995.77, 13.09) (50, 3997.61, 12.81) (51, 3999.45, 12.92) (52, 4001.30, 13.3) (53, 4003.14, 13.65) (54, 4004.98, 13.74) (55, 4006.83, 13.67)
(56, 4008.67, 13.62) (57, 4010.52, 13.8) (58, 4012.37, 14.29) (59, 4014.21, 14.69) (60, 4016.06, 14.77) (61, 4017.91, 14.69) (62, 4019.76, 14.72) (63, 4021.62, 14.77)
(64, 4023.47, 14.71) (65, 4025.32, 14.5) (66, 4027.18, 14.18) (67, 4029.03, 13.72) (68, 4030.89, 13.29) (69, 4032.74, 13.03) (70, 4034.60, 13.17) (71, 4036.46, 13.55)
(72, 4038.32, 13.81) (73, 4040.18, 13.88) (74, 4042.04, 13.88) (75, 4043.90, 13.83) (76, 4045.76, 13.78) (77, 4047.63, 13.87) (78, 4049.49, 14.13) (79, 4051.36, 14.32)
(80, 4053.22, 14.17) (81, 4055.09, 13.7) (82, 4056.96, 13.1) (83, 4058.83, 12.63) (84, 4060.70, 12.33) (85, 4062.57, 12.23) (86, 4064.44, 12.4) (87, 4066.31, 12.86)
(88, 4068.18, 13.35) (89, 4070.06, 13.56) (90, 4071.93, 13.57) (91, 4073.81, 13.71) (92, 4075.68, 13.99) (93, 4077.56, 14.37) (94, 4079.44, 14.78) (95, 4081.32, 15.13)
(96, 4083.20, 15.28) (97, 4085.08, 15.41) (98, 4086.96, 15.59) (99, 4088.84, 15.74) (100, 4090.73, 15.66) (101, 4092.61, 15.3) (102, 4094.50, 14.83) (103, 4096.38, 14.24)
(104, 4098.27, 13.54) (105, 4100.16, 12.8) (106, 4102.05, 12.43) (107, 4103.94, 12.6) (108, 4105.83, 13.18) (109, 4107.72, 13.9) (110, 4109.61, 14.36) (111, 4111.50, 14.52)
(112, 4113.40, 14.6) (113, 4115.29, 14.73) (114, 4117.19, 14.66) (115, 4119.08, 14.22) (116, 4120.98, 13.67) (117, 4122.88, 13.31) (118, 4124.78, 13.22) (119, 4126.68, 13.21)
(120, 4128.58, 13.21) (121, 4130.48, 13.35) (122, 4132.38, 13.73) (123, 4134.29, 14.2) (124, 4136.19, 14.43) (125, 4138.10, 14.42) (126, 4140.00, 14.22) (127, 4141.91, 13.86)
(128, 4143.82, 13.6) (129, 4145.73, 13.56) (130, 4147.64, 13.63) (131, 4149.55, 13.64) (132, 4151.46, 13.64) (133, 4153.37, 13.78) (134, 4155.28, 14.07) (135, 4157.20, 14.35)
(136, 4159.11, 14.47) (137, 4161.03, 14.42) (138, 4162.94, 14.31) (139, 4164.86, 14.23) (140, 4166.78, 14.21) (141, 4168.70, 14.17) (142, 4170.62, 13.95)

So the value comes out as 5.9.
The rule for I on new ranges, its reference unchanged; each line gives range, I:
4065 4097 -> 3.9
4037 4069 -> 4.1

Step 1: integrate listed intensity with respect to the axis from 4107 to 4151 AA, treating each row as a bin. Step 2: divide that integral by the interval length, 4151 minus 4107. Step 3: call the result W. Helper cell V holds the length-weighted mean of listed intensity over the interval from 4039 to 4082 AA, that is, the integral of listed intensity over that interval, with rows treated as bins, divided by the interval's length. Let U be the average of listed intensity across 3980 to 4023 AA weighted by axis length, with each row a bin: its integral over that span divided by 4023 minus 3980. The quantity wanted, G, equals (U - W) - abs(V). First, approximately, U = 13.4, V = 13.6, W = 13.9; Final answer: -14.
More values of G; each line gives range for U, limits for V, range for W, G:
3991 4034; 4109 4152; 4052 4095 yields -14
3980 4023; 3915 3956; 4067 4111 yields -9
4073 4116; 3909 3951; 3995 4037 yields -7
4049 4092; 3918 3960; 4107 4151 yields -8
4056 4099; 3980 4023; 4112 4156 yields -13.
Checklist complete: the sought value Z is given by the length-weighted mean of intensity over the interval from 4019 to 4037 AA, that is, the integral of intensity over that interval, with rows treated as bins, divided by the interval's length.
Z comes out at 13.96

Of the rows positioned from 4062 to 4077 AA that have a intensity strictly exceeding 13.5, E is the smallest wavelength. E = 4070.06 AA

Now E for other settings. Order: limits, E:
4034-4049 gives 4036.46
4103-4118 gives 4107.72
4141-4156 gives 4141.91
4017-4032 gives 4017.91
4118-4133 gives 4119.08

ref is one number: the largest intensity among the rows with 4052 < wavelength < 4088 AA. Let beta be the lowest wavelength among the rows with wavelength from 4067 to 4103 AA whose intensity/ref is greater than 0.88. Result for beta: 4075.68 AA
